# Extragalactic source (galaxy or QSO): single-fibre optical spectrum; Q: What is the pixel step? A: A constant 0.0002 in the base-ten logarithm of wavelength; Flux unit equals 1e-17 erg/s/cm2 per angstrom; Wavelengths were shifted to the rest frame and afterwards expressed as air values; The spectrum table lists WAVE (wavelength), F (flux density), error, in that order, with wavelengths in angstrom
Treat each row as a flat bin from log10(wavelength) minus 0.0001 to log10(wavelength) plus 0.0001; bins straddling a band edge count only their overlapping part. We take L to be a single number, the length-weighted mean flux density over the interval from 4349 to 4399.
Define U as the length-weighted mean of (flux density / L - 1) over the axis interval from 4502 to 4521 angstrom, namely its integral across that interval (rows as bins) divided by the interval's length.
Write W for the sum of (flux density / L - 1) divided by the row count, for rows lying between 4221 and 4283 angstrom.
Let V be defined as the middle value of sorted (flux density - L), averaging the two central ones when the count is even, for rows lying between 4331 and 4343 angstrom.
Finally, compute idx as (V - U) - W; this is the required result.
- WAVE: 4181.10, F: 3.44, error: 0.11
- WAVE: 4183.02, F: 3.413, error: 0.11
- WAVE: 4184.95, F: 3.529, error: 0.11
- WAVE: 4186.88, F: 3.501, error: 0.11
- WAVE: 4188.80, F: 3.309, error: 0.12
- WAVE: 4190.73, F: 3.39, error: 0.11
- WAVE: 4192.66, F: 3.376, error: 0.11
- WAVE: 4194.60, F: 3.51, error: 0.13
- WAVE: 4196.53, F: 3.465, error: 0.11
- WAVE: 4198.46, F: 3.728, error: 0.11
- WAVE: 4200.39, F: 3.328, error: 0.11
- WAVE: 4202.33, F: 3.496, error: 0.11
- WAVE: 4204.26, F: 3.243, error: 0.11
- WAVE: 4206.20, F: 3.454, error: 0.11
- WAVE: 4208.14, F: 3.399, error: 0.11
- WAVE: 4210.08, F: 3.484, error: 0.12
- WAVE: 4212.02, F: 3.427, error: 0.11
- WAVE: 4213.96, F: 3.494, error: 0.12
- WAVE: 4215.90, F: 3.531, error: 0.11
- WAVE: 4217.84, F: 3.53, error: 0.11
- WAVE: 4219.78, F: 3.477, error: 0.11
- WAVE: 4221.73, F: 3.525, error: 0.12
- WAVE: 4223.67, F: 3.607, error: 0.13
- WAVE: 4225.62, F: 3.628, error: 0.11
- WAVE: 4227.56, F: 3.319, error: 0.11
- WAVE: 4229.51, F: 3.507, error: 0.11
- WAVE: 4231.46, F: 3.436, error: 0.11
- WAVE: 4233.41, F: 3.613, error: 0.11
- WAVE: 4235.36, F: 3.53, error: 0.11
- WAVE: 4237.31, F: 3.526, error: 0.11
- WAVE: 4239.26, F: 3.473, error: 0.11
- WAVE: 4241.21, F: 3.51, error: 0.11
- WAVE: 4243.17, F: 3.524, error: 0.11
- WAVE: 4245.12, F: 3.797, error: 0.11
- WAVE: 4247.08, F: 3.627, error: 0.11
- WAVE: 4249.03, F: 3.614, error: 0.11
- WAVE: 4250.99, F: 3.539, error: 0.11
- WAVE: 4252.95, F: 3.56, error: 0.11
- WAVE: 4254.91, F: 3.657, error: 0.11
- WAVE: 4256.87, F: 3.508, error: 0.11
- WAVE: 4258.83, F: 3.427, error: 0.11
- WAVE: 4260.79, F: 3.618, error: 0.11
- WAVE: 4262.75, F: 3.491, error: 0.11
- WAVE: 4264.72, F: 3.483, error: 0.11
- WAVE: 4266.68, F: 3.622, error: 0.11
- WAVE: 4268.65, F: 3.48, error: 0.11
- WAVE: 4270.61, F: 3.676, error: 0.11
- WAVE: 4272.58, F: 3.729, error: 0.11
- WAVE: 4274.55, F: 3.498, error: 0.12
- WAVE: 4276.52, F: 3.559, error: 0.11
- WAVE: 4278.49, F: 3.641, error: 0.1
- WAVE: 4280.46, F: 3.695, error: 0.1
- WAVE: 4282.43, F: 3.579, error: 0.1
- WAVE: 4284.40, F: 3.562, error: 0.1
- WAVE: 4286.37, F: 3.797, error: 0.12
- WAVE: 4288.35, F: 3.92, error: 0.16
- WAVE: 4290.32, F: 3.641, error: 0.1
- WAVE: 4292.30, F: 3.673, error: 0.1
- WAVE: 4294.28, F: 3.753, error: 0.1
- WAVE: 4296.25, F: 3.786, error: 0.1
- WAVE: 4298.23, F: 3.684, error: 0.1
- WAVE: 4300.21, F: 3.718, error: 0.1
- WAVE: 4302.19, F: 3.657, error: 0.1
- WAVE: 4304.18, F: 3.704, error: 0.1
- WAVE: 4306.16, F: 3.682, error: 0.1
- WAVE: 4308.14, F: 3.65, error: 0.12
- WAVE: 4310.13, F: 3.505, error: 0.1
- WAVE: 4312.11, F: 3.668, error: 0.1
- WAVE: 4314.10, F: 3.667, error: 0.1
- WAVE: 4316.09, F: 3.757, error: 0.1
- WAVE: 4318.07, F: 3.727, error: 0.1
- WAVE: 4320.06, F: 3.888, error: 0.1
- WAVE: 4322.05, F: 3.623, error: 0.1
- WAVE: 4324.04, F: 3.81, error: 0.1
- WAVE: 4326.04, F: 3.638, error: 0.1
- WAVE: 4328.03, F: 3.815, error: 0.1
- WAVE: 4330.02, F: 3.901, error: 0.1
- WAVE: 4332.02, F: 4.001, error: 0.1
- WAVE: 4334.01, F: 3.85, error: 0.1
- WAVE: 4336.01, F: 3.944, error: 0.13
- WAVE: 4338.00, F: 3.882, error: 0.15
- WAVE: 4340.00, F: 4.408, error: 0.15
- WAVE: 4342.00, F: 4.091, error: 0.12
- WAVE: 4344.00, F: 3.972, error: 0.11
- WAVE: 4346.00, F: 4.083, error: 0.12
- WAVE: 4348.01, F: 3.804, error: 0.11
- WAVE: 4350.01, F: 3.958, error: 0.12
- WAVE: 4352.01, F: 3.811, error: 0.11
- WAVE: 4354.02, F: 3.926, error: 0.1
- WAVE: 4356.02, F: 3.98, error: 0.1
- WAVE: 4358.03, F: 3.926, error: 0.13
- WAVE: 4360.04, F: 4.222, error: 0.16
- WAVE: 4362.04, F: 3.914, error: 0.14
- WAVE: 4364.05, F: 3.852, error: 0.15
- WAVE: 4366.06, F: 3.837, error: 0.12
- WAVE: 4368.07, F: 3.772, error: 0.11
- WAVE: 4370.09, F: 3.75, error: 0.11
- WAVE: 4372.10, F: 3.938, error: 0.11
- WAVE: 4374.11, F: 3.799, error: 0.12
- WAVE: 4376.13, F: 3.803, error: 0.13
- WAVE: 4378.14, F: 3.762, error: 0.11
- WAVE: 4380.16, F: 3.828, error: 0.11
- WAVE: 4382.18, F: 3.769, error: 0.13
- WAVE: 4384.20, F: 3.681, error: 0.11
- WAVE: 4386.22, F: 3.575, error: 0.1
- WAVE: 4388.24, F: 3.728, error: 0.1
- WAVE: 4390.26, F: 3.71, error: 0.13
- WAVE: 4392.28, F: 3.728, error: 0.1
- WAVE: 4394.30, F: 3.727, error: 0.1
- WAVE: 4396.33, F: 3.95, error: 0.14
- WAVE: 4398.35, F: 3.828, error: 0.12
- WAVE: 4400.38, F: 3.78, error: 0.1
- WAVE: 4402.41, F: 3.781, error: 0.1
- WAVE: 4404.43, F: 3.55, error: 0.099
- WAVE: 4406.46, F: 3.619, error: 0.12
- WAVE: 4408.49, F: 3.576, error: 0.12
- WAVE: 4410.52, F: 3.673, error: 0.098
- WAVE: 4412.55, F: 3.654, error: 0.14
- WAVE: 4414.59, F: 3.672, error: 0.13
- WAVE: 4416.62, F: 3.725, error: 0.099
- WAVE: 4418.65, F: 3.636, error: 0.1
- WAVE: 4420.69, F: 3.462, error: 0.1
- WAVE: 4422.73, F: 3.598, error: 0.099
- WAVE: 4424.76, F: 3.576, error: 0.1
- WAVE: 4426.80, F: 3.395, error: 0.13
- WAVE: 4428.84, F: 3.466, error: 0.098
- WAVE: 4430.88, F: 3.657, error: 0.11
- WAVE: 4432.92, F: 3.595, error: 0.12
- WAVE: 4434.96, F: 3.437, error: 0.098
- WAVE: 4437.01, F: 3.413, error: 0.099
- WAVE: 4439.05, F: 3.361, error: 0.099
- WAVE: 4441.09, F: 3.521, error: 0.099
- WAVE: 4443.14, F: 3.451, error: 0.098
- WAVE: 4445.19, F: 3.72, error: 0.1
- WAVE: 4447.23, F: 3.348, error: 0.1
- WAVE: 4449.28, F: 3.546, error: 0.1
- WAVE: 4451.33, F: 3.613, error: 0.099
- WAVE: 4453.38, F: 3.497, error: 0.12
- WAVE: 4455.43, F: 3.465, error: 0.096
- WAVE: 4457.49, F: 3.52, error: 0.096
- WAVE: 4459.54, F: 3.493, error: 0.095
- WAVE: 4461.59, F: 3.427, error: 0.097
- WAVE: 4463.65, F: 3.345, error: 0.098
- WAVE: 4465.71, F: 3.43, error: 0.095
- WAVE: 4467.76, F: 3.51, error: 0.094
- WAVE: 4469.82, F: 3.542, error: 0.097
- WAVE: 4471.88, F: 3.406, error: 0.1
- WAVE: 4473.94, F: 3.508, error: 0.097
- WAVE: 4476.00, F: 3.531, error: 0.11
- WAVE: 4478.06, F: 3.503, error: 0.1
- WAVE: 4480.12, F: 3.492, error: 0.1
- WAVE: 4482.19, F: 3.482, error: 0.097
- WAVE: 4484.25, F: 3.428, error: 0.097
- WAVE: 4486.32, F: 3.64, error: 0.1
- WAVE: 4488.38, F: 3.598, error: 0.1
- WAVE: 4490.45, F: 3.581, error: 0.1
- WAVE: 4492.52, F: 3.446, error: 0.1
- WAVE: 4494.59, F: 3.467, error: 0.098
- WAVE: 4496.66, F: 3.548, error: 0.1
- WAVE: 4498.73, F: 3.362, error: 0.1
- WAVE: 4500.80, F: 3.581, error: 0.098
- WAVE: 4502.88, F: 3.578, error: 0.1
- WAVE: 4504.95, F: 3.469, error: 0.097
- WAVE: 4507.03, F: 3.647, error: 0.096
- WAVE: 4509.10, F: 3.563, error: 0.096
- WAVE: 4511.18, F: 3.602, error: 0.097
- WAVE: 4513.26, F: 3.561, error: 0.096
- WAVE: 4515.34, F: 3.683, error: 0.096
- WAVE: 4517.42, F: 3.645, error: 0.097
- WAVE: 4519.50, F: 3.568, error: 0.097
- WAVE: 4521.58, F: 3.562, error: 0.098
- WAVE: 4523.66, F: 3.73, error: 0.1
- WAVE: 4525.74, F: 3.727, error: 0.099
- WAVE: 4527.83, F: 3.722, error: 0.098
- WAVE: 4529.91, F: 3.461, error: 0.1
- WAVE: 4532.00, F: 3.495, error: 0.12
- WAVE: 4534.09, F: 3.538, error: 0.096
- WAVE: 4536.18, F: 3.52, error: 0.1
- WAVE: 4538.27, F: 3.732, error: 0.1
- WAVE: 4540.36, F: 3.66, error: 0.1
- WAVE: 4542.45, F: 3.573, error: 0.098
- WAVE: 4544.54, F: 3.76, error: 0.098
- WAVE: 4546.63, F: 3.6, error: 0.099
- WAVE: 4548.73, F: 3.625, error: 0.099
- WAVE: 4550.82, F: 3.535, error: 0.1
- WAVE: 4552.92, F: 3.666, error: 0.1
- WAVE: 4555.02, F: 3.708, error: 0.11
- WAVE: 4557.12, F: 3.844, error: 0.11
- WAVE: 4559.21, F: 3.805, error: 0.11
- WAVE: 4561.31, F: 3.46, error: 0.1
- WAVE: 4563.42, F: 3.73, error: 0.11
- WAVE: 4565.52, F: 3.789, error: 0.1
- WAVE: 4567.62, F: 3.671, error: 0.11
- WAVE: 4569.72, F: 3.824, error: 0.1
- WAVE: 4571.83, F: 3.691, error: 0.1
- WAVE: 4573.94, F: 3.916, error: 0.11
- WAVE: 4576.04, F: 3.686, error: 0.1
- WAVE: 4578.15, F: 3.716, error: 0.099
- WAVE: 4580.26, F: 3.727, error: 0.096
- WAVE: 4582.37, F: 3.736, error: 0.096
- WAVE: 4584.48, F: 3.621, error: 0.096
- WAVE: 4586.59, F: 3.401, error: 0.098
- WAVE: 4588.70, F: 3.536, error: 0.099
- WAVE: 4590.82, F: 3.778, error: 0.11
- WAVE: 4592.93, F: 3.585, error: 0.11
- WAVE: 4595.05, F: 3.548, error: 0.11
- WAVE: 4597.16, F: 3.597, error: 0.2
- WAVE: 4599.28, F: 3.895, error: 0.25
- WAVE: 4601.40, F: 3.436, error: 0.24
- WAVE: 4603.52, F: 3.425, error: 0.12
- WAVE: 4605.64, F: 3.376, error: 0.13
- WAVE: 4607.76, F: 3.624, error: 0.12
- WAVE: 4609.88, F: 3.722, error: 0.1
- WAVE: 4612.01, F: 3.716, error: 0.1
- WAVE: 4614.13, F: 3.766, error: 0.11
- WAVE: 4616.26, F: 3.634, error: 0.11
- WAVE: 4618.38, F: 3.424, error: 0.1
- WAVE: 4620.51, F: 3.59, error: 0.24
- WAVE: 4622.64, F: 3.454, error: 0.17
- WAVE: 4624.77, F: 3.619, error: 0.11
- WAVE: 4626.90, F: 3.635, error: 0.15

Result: 0.27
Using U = -0.063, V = 0.14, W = -0.070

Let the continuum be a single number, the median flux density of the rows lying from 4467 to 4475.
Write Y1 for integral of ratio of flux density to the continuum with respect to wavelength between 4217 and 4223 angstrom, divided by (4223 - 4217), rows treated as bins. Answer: 1.00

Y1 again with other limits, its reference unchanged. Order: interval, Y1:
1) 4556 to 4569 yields 1.06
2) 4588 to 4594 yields 1.04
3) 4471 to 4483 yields 0.99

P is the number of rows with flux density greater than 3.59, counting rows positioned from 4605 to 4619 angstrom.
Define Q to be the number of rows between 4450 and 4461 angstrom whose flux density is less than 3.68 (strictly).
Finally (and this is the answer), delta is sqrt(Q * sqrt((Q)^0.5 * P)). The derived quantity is 4.1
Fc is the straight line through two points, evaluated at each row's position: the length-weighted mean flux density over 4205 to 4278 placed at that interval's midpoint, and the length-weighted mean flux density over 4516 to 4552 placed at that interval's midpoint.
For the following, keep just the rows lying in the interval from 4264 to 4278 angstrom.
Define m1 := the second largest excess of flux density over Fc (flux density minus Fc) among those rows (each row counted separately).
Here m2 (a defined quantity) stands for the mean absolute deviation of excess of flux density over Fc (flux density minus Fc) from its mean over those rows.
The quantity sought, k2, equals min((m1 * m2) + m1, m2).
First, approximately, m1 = 0.13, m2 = 0.084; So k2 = 0.08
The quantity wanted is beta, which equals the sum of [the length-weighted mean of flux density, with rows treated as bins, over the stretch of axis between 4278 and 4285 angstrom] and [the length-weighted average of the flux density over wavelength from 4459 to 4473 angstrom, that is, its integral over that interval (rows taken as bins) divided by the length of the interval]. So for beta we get 7.07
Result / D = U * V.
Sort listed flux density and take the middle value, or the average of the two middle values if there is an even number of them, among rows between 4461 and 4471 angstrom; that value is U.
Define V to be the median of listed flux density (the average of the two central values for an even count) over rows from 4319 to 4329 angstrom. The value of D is 13.1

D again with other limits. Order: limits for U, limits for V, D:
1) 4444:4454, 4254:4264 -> 12.4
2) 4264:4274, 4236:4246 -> 12.8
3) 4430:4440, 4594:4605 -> 12.2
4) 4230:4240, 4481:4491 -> 12.6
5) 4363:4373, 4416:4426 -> 13.8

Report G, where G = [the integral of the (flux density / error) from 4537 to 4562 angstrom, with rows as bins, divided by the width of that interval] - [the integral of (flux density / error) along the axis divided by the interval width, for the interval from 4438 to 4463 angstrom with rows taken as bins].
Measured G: 1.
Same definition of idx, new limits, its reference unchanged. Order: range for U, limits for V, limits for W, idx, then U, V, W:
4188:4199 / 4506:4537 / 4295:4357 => -0.16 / -0.098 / -0.26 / -0.002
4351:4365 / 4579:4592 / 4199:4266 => -0.10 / 0.030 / -0.16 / -0.084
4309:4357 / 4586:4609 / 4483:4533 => -0.22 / 0.008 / -0.28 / -0.068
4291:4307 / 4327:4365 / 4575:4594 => 0.18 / -0.033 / 0.09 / -0.049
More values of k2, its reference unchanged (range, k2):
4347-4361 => 0.09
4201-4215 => -0.04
